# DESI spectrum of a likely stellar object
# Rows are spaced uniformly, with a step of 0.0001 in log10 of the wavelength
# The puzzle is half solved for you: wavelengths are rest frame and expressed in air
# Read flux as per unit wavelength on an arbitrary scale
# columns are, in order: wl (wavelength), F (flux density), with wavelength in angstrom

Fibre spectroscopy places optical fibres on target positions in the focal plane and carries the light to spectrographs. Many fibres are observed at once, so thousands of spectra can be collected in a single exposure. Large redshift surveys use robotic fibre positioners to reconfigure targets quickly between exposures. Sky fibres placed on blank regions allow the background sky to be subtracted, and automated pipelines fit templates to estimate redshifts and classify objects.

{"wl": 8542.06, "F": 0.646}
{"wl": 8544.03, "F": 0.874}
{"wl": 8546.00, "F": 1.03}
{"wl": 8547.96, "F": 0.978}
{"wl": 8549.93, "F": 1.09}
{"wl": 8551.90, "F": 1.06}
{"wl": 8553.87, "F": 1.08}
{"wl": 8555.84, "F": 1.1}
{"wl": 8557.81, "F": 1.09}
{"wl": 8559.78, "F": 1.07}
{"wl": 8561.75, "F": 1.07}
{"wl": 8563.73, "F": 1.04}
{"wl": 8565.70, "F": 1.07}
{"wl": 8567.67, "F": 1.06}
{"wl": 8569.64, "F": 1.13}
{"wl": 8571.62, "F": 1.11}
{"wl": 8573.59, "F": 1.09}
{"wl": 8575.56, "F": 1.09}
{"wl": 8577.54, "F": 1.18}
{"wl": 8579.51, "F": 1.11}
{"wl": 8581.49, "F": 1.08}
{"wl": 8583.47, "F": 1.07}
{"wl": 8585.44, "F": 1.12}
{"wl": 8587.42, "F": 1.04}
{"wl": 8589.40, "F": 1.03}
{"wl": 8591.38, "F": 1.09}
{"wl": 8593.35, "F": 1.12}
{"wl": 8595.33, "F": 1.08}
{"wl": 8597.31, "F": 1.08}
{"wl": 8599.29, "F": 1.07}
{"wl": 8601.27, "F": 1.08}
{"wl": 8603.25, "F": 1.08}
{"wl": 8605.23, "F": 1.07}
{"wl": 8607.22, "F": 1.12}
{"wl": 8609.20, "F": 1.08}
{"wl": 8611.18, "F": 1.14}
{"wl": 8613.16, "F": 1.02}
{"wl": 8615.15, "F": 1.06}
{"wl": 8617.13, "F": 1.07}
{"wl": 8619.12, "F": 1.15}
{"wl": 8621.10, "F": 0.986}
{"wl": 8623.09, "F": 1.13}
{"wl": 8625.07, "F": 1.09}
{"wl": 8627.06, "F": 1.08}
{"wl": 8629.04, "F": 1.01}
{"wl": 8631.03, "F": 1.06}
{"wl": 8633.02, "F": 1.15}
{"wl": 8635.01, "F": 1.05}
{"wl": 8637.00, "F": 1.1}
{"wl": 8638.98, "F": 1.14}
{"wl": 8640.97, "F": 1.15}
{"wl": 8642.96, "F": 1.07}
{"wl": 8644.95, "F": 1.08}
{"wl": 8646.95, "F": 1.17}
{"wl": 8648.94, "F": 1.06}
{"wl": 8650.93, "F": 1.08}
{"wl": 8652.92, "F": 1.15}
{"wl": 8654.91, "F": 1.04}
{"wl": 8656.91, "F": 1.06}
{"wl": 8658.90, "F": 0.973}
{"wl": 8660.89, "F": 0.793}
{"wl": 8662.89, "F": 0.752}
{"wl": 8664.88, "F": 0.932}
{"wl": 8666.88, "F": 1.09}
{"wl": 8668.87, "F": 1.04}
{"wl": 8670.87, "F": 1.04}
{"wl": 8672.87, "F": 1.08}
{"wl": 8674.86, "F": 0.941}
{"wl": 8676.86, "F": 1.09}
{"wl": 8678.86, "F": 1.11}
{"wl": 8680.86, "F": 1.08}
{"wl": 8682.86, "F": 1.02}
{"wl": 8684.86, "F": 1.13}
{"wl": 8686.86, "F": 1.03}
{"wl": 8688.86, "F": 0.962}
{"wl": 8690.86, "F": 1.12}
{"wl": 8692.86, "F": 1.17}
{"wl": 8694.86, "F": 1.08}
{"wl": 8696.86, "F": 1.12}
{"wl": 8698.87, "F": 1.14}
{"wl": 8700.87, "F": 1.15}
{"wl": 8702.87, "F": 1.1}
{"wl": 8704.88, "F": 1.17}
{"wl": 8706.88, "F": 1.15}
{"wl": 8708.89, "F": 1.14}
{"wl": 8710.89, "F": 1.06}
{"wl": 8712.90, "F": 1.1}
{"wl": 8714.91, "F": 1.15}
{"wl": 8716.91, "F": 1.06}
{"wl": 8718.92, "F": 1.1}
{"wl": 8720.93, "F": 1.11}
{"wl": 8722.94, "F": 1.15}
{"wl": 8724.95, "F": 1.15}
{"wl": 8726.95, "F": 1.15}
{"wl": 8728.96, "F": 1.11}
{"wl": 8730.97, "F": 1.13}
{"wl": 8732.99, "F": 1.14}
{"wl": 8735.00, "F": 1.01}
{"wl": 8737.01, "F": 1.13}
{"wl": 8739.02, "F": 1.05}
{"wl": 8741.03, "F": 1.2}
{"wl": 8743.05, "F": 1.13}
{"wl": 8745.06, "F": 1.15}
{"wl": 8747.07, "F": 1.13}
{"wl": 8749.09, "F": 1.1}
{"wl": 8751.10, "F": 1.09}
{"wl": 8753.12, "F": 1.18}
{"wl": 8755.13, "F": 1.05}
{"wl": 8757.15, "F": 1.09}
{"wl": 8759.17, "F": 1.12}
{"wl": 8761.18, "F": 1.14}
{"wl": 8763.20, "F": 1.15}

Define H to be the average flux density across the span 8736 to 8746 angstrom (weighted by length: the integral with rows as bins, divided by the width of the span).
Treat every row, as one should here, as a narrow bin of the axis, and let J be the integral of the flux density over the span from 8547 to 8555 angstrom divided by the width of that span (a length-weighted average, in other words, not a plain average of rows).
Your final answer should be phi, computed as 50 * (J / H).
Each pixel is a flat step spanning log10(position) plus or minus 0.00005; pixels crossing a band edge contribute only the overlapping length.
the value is 46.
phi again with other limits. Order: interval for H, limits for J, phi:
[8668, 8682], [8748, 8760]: 52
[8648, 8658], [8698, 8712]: 52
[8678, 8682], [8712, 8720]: 51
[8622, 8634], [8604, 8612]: 51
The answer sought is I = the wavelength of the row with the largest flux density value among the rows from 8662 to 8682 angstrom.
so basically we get 8678.86 angstrom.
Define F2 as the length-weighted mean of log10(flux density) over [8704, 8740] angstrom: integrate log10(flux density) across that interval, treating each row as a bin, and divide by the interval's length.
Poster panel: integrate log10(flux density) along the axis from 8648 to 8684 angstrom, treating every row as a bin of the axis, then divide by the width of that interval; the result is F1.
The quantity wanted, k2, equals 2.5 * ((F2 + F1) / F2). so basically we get 2.8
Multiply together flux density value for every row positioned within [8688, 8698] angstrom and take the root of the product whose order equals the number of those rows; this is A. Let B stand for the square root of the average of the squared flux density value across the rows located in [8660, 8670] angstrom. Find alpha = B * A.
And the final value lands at 1.01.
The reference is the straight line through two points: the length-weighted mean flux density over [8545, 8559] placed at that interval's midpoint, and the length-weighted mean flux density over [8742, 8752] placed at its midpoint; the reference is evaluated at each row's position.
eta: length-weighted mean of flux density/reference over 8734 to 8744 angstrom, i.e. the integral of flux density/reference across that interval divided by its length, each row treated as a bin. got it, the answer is 0.99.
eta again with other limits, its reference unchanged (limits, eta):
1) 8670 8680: 0.96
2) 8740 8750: 1.02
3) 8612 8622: 0.98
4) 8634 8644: 1.01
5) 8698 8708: 1.03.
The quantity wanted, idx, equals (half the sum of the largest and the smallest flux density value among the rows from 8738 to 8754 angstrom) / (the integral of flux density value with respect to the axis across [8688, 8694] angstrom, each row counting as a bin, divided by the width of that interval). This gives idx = 1.03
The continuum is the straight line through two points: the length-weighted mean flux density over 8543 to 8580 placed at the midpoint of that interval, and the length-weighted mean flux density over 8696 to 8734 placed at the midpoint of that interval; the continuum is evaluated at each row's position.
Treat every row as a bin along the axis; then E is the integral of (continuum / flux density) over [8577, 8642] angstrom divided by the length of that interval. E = 1.00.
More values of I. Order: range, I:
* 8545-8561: 8555.84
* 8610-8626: 8619.12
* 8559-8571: 8569.64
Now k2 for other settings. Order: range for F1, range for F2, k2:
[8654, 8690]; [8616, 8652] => 2.6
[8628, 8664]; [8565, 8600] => 3.7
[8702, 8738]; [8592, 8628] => 6.0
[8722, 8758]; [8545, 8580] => 6.2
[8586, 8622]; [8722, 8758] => 4.1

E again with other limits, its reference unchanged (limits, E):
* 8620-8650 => 1.01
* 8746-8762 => 1.03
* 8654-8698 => 1.09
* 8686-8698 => 1.04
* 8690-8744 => 1.01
